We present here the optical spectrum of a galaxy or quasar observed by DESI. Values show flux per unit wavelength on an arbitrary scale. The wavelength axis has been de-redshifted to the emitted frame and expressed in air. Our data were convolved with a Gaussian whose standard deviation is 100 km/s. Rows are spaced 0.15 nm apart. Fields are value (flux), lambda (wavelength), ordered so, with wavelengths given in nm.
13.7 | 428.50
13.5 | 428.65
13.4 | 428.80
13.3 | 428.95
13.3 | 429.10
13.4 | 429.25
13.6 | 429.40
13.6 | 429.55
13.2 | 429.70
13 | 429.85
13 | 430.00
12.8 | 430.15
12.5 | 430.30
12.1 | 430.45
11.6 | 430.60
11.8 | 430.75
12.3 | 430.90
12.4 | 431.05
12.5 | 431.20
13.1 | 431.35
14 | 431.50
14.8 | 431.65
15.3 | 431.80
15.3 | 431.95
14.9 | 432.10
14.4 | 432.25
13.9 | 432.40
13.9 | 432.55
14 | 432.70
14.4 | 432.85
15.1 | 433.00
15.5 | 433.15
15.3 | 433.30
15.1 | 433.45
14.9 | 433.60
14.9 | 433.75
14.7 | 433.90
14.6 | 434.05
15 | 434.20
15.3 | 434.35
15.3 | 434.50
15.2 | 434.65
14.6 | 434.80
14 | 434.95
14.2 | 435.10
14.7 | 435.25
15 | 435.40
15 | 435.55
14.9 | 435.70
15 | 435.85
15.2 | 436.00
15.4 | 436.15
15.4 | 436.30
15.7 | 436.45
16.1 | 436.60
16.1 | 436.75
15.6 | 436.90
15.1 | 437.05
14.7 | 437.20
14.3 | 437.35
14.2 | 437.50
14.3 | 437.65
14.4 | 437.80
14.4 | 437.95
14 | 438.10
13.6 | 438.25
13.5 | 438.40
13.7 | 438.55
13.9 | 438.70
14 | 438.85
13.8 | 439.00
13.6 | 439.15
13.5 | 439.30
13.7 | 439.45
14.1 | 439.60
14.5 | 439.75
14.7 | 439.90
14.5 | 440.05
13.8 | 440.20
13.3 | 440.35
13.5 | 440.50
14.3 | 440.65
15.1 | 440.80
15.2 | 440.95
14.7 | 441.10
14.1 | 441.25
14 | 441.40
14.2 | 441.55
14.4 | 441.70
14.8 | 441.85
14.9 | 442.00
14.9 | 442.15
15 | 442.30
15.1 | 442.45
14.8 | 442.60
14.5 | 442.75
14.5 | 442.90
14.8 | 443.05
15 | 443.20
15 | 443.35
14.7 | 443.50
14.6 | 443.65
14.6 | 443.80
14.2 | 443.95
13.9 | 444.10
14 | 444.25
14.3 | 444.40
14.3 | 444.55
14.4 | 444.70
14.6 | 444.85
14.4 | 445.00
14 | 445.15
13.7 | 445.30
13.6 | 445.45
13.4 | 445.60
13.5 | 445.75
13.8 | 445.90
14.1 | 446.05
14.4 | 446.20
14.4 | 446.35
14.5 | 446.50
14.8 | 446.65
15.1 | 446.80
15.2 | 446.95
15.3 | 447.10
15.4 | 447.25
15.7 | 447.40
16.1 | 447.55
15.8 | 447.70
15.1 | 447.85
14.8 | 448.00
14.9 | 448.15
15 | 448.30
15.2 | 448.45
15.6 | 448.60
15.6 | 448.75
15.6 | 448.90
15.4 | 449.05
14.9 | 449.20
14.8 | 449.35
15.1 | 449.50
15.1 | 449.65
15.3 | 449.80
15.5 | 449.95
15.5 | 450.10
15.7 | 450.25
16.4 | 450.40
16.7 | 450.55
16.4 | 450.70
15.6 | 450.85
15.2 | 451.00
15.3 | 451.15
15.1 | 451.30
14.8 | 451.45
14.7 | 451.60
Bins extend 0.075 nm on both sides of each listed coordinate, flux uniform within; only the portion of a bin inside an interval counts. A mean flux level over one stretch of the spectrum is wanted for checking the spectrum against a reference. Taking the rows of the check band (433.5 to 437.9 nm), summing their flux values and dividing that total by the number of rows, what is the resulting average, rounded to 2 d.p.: 14.96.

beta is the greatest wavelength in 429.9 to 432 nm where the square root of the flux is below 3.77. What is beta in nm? 431.50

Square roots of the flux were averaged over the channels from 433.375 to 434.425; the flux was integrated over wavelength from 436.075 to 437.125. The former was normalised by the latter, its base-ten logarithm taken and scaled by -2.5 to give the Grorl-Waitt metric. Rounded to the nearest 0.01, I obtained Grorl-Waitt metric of 1.57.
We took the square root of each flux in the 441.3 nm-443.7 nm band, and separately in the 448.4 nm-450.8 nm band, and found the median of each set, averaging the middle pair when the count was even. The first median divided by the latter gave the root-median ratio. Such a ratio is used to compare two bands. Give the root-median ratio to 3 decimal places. 0.977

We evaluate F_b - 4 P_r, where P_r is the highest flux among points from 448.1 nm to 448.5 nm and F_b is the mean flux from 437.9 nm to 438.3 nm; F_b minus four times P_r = -47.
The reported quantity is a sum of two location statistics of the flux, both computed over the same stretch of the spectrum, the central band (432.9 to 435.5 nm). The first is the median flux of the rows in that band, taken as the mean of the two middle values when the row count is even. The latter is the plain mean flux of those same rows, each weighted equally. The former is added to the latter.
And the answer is 29.9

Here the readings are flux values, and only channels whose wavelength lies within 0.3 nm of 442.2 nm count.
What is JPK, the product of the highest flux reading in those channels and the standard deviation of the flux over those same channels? 1.3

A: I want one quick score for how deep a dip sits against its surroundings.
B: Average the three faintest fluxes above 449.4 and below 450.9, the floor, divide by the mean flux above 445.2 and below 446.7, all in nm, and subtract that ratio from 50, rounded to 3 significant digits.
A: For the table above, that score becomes 48.9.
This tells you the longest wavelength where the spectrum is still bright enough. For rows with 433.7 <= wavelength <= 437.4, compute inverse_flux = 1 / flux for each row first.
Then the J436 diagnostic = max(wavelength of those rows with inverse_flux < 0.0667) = 437.05 nm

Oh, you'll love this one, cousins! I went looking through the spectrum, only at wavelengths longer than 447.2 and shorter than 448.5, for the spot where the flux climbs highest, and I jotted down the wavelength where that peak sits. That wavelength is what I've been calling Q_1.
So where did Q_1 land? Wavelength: 447.55 nm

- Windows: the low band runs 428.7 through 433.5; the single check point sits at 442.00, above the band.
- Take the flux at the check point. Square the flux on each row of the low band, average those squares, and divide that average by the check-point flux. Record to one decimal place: 12.6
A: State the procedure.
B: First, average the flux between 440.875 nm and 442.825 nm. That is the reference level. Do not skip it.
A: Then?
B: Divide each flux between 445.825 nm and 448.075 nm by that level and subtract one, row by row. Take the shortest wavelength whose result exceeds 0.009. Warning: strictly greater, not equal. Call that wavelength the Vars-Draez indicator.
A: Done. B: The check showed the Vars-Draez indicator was 446.65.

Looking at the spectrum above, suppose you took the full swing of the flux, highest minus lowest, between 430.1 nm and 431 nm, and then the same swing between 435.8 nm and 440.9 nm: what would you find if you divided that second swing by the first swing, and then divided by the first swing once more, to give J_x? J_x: 1.94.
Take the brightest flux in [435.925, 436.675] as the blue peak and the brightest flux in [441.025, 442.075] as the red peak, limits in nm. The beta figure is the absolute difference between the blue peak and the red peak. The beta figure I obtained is 1.20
